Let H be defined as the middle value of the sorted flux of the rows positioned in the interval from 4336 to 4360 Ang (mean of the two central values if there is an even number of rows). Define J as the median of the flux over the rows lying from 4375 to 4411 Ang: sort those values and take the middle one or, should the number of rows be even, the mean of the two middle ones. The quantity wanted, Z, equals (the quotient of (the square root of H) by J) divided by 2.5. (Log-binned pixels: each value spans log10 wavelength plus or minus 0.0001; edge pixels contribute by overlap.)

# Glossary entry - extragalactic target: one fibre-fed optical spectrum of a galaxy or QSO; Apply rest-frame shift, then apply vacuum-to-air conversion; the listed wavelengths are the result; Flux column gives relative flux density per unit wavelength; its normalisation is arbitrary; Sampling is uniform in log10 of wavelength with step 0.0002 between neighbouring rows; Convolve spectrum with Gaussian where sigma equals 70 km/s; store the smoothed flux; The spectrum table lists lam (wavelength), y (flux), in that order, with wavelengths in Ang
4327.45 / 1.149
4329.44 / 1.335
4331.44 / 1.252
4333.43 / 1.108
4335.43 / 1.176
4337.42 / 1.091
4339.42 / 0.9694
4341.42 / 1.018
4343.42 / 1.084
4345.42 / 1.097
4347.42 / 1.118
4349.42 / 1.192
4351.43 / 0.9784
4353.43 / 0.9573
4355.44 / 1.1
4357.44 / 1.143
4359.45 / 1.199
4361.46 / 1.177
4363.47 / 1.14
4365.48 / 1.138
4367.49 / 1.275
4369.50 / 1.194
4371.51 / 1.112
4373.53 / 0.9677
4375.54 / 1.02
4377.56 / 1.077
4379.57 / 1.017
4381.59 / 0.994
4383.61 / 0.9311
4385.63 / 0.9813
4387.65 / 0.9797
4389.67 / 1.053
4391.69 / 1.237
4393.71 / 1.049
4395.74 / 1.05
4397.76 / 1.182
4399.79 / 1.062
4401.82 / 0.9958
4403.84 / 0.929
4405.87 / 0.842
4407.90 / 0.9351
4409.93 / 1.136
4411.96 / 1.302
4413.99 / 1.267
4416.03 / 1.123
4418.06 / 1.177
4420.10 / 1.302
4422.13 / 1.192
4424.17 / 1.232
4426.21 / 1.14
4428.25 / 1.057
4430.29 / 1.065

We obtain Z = 0.411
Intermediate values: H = 1.09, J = 1.02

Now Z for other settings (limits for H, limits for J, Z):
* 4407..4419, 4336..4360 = 0.393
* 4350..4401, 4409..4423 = 0.346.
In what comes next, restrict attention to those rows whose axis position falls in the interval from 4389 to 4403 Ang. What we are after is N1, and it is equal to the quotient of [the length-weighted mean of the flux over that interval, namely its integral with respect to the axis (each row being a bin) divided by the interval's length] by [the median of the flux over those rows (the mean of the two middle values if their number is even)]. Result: 1.03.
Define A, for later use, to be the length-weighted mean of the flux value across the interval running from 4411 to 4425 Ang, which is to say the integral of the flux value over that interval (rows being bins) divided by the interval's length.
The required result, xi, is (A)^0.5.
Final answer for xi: 1.11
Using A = 1.23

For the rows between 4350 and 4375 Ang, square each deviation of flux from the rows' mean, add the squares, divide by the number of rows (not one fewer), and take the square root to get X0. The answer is 0.096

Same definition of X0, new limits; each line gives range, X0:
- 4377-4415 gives 0.120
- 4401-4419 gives 0.151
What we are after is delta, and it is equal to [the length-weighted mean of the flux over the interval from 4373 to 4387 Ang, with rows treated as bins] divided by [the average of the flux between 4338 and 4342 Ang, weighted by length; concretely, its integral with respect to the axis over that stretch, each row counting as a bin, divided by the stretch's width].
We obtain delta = 0.998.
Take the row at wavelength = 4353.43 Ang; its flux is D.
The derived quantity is 0.9573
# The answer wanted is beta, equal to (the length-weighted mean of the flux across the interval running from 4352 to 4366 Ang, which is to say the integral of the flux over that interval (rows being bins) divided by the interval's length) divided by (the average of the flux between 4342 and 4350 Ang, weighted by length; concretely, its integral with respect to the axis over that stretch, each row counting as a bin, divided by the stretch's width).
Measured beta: 1.00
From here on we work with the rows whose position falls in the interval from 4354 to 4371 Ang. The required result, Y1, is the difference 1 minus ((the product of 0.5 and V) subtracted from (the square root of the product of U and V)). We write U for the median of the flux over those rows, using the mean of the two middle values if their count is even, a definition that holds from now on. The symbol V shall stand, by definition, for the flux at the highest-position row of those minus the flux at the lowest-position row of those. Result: 0.717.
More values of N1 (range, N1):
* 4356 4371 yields 1.00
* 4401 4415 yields 1.06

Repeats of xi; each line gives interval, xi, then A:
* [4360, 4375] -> 1.07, 1.14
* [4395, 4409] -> 1.00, 1.00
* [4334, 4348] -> 1.04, 1.08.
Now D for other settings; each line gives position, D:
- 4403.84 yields 0.929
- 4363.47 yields 1.14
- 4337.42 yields 1.091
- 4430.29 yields 1.065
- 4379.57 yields 1.017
